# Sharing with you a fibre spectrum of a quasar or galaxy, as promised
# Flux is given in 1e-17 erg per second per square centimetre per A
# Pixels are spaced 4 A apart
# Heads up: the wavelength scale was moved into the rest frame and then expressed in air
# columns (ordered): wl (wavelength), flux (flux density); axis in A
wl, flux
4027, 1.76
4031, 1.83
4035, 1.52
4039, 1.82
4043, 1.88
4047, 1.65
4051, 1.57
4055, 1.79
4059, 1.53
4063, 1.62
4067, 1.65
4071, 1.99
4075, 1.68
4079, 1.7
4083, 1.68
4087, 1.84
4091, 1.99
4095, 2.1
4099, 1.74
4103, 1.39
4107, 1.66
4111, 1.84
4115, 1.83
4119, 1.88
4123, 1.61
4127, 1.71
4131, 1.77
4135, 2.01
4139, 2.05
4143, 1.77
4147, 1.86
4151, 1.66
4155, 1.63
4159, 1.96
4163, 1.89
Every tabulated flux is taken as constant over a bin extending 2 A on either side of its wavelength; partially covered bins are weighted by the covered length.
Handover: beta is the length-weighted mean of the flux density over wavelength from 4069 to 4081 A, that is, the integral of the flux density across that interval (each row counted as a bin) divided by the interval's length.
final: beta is 1.79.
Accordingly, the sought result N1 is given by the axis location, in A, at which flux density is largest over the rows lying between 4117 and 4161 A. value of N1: 4139 A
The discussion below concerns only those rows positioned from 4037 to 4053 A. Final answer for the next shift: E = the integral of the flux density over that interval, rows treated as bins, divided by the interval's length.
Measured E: 1.73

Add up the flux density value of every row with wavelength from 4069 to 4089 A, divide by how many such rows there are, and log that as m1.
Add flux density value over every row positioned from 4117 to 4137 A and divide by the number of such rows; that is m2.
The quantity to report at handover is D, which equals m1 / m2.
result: 0.99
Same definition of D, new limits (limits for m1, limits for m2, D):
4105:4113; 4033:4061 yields 1.04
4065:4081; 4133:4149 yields 0.91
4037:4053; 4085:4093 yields 0.90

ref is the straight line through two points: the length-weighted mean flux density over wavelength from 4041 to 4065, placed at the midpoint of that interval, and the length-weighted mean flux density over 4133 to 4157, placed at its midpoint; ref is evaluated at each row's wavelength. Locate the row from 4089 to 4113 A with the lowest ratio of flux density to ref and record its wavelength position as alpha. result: 4103 A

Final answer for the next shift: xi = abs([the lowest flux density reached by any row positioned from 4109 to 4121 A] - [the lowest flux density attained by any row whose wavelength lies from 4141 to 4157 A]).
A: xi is 0.20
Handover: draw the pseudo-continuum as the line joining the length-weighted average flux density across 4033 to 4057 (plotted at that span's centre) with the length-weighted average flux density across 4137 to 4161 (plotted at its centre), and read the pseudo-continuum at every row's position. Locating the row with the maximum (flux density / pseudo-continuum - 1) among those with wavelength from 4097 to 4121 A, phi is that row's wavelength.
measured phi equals 4119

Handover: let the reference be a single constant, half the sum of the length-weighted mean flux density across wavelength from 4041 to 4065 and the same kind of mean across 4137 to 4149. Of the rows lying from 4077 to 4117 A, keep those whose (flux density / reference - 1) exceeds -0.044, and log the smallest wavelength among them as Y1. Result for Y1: 4087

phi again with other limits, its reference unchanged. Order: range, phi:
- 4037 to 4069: 4043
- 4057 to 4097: 4095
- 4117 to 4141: 4139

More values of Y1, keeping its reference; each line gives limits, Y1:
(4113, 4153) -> 4115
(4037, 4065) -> 4039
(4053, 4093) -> 4055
